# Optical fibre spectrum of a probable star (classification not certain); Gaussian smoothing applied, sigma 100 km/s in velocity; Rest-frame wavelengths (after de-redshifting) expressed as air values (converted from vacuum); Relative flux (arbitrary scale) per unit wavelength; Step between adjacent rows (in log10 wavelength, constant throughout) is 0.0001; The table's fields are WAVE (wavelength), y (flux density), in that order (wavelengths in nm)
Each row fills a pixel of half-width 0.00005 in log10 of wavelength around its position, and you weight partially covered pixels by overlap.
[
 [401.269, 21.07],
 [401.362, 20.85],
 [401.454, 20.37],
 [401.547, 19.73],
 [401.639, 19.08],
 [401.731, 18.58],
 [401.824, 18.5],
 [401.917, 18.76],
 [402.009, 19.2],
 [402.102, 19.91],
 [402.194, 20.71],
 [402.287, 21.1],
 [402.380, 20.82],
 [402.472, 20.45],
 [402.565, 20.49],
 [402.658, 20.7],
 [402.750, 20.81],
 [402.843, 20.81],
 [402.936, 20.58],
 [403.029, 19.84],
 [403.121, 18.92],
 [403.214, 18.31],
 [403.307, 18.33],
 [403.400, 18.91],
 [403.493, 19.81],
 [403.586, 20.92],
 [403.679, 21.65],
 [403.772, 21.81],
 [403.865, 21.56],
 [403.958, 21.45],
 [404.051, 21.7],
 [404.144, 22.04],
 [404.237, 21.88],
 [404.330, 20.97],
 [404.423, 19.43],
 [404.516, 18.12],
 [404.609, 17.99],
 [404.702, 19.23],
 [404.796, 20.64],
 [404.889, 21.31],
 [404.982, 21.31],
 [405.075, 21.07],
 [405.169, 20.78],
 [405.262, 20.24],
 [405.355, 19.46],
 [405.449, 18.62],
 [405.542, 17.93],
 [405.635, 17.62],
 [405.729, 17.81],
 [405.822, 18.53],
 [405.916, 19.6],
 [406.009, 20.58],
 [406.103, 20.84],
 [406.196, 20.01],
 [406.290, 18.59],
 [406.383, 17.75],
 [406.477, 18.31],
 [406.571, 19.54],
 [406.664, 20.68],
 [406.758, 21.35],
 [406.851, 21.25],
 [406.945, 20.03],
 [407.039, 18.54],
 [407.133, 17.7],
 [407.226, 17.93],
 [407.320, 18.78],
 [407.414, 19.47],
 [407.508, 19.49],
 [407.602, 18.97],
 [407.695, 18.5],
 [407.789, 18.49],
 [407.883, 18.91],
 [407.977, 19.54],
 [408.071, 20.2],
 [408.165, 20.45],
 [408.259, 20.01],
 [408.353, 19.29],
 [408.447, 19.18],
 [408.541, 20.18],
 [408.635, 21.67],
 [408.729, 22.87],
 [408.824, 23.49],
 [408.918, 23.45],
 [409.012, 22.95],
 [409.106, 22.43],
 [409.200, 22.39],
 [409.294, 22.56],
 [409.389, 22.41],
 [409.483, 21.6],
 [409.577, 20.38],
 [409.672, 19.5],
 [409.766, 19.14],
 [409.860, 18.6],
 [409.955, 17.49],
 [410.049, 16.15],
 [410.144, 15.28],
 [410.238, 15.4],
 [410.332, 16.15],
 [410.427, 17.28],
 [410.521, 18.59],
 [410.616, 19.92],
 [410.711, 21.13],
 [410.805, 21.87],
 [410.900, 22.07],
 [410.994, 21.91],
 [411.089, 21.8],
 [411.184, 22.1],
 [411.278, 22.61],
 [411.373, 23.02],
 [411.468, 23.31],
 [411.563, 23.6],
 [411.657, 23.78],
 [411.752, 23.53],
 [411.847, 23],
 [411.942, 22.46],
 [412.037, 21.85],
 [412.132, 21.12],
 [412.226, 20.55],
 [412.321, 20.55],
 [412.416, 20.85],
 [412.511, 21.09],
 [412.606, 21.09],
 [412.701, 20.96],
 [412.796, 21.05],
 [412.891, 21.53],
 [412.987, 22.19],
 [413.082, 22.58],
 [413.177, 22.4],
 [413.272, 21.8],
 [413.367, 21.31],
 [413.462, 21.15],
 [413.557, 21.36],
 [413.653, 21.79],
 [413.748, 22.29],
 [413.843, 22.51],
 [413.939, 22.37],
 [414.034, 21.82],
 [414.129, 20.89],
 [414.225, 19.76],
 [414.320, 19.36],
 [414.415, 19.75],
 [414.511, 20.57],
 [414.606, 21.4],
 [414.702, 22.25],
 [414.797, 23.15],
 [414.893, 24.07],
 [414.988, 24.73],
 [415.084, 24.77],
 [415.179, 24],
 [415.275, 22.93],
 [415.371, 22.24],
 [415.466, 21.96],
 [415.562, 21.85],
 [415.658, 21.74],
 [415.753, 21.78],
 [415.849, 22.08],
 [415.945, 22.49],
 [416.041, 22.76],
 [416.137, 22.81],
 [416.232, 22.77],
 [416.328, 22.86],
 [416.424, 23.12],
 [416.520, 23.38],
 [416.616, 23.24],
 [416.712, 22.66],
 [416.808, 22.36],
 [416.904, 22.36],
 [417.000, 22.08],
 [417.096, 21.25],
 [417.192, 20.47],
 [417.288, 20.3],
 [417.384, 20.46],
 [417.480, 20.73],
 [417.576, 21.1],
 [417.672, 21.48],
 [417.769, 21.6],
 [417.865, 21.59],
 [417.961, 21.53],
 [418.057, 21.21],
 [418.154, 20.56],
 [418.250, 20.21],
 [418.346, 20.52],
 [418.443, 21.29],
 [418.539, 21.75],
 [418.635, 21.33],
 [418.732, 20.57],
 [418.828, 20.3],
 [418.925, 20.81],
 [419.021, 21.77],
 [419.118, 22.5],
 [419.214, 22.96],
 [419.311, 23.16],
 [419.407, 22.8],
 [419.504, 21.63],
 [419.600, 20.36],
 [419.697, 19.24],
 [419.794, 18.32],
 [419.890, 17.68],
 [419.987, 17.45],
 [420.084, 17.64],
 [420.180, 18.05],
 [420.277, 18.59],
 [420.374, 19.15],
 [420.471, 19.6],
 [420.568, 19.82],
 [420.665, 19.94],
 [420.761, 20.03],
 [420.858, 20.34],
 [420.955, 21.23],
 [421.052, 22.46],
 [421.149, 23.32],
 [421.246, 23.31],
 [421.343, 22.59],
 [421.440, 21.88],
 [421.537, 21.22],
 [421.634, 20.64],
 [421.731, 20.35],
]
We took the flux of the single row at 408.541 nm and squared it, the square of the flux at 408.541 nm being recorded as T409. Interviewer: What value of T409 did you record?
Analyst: 407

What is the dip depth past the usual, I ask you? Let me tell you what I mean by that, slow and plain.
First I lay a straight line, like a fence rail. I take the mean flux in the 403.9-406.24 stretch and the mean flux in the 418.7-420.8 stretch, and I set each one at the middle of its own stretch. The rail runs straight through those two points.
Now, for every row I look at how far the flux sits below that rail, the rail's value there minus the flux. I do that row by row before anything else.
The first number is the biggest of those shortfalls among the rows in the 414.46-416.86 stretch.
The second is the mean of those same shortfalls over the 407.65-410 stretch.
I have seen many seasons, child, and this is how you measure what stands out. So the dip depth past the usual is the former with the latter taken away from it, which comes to 0.1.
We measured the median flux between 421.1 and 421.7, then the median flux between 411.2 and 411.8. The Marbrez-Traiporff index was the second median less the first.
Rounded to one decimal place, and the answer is 1.2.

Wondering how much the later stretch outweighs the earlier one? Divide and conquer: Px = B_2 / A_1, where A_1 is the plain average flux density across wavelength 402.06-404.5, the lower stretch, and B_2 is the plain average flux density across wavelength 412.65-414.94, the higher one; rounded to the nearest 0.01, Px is 1.05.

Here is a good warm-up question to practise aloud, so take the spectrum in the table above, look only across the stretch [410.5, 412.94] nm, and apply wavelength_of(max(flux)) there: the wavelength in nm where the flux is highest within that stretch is 411.657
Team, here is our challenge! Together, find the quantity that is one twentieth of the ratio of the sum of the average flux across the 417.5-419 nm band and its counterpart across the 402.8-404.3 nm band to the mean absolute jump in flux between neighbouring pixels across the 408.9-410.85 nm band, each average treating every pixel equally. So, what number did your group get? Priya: 2.8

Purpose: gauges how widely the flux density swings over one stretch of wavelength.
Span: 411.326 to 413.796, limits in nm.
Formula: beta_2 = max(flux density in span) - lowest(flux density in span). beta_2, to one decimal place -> 3.2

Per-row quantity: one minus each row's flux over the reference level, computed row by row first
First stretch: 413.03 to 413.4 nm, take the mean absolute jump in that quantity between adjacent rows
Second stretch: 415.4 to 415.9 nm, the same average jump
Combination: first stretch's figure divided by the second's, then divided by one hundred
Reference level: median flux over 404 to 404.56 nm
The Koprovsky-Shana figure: 0.030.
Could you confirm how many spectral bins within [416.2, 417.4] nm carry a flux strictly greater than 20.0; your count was 13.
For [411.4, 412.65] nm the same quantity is 13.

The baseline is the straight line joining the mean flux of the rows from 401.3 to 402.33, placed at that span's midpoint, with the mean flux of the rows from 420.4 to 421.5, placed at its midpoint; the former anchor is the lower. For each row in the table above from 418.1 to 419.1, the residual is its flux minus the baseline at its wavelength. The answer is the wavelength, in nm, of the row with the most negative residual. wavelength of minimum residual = 418.250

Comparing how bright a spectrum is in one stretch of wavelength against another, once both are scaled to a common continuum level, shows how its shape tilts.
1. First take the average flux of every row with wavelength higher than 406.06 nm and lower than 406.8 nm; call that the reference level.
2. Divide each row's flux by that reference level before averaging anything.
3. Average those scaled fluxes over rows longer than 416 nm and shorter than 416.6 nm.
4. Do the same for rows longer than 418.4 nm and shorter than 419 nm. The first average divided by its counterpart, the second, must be 1.09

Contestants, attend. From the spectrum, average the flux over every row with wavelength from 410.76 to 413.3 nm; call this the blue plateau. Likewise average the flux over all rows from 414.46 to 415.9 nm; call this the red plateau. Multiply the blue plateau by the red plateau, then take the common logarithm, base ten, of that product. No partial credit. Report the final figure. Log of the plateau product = 2.70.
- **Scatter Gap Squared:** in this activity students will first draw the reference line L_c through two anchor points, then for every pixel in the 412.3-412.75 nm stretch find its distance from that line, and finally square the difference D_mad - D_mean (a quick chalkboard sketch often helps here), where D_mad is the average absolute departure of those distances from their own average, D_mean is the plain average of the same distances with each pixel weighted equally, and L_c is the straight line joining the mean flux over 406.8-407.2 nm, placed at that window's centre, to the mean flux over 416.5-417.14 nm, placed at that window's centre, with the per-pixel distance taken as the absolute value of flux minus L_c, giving 0.0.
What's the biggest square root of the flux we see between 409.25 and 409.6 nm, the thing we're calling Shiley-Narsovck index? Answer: 4.75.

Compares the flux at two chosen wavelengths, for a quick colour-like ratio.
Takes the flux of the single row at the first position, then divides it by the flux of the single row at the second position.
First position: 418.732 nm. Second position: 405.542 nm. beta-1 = 1.1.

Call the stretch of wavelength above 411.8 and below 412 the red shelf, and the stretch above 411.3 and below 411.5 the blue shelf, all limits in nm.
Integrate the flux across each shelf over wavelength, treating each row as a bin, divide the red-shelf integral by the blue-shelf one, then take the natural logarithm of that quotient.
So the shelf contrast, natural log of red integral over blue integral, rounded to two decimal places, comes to -0.02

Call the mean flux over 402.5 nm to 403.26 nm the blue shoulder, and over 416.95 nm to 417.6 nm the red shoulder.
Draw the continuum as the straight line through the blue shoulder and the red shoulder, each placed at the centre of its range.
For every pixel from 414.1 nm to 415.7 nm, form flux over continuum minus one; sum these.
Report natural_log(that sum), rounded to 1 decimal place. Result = 0.1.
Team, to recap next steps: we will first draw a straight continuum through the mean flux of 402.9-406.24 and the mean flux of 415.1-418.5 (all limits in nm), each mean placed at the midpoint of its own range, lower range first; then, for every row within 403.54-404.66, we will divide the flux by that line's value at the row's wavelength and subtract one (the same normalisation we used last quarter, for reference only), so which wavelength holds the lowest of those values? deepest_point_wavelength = 404.609 nm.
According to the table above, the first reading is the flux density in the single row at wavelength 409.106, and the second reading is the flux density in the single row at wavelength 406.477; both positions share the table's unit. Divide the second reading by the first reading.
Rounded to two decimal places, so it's 0.82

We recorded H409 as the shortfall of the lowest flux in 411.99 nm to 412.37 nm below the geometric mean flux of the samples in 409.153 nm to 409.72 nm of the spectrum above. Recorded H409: 1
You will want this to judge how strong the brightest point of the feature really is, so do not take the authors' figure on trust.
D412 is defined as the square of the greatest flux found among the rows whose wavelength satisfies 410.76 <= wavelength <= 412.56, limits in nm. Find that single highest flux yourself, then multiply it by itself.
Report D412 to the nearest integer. 565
